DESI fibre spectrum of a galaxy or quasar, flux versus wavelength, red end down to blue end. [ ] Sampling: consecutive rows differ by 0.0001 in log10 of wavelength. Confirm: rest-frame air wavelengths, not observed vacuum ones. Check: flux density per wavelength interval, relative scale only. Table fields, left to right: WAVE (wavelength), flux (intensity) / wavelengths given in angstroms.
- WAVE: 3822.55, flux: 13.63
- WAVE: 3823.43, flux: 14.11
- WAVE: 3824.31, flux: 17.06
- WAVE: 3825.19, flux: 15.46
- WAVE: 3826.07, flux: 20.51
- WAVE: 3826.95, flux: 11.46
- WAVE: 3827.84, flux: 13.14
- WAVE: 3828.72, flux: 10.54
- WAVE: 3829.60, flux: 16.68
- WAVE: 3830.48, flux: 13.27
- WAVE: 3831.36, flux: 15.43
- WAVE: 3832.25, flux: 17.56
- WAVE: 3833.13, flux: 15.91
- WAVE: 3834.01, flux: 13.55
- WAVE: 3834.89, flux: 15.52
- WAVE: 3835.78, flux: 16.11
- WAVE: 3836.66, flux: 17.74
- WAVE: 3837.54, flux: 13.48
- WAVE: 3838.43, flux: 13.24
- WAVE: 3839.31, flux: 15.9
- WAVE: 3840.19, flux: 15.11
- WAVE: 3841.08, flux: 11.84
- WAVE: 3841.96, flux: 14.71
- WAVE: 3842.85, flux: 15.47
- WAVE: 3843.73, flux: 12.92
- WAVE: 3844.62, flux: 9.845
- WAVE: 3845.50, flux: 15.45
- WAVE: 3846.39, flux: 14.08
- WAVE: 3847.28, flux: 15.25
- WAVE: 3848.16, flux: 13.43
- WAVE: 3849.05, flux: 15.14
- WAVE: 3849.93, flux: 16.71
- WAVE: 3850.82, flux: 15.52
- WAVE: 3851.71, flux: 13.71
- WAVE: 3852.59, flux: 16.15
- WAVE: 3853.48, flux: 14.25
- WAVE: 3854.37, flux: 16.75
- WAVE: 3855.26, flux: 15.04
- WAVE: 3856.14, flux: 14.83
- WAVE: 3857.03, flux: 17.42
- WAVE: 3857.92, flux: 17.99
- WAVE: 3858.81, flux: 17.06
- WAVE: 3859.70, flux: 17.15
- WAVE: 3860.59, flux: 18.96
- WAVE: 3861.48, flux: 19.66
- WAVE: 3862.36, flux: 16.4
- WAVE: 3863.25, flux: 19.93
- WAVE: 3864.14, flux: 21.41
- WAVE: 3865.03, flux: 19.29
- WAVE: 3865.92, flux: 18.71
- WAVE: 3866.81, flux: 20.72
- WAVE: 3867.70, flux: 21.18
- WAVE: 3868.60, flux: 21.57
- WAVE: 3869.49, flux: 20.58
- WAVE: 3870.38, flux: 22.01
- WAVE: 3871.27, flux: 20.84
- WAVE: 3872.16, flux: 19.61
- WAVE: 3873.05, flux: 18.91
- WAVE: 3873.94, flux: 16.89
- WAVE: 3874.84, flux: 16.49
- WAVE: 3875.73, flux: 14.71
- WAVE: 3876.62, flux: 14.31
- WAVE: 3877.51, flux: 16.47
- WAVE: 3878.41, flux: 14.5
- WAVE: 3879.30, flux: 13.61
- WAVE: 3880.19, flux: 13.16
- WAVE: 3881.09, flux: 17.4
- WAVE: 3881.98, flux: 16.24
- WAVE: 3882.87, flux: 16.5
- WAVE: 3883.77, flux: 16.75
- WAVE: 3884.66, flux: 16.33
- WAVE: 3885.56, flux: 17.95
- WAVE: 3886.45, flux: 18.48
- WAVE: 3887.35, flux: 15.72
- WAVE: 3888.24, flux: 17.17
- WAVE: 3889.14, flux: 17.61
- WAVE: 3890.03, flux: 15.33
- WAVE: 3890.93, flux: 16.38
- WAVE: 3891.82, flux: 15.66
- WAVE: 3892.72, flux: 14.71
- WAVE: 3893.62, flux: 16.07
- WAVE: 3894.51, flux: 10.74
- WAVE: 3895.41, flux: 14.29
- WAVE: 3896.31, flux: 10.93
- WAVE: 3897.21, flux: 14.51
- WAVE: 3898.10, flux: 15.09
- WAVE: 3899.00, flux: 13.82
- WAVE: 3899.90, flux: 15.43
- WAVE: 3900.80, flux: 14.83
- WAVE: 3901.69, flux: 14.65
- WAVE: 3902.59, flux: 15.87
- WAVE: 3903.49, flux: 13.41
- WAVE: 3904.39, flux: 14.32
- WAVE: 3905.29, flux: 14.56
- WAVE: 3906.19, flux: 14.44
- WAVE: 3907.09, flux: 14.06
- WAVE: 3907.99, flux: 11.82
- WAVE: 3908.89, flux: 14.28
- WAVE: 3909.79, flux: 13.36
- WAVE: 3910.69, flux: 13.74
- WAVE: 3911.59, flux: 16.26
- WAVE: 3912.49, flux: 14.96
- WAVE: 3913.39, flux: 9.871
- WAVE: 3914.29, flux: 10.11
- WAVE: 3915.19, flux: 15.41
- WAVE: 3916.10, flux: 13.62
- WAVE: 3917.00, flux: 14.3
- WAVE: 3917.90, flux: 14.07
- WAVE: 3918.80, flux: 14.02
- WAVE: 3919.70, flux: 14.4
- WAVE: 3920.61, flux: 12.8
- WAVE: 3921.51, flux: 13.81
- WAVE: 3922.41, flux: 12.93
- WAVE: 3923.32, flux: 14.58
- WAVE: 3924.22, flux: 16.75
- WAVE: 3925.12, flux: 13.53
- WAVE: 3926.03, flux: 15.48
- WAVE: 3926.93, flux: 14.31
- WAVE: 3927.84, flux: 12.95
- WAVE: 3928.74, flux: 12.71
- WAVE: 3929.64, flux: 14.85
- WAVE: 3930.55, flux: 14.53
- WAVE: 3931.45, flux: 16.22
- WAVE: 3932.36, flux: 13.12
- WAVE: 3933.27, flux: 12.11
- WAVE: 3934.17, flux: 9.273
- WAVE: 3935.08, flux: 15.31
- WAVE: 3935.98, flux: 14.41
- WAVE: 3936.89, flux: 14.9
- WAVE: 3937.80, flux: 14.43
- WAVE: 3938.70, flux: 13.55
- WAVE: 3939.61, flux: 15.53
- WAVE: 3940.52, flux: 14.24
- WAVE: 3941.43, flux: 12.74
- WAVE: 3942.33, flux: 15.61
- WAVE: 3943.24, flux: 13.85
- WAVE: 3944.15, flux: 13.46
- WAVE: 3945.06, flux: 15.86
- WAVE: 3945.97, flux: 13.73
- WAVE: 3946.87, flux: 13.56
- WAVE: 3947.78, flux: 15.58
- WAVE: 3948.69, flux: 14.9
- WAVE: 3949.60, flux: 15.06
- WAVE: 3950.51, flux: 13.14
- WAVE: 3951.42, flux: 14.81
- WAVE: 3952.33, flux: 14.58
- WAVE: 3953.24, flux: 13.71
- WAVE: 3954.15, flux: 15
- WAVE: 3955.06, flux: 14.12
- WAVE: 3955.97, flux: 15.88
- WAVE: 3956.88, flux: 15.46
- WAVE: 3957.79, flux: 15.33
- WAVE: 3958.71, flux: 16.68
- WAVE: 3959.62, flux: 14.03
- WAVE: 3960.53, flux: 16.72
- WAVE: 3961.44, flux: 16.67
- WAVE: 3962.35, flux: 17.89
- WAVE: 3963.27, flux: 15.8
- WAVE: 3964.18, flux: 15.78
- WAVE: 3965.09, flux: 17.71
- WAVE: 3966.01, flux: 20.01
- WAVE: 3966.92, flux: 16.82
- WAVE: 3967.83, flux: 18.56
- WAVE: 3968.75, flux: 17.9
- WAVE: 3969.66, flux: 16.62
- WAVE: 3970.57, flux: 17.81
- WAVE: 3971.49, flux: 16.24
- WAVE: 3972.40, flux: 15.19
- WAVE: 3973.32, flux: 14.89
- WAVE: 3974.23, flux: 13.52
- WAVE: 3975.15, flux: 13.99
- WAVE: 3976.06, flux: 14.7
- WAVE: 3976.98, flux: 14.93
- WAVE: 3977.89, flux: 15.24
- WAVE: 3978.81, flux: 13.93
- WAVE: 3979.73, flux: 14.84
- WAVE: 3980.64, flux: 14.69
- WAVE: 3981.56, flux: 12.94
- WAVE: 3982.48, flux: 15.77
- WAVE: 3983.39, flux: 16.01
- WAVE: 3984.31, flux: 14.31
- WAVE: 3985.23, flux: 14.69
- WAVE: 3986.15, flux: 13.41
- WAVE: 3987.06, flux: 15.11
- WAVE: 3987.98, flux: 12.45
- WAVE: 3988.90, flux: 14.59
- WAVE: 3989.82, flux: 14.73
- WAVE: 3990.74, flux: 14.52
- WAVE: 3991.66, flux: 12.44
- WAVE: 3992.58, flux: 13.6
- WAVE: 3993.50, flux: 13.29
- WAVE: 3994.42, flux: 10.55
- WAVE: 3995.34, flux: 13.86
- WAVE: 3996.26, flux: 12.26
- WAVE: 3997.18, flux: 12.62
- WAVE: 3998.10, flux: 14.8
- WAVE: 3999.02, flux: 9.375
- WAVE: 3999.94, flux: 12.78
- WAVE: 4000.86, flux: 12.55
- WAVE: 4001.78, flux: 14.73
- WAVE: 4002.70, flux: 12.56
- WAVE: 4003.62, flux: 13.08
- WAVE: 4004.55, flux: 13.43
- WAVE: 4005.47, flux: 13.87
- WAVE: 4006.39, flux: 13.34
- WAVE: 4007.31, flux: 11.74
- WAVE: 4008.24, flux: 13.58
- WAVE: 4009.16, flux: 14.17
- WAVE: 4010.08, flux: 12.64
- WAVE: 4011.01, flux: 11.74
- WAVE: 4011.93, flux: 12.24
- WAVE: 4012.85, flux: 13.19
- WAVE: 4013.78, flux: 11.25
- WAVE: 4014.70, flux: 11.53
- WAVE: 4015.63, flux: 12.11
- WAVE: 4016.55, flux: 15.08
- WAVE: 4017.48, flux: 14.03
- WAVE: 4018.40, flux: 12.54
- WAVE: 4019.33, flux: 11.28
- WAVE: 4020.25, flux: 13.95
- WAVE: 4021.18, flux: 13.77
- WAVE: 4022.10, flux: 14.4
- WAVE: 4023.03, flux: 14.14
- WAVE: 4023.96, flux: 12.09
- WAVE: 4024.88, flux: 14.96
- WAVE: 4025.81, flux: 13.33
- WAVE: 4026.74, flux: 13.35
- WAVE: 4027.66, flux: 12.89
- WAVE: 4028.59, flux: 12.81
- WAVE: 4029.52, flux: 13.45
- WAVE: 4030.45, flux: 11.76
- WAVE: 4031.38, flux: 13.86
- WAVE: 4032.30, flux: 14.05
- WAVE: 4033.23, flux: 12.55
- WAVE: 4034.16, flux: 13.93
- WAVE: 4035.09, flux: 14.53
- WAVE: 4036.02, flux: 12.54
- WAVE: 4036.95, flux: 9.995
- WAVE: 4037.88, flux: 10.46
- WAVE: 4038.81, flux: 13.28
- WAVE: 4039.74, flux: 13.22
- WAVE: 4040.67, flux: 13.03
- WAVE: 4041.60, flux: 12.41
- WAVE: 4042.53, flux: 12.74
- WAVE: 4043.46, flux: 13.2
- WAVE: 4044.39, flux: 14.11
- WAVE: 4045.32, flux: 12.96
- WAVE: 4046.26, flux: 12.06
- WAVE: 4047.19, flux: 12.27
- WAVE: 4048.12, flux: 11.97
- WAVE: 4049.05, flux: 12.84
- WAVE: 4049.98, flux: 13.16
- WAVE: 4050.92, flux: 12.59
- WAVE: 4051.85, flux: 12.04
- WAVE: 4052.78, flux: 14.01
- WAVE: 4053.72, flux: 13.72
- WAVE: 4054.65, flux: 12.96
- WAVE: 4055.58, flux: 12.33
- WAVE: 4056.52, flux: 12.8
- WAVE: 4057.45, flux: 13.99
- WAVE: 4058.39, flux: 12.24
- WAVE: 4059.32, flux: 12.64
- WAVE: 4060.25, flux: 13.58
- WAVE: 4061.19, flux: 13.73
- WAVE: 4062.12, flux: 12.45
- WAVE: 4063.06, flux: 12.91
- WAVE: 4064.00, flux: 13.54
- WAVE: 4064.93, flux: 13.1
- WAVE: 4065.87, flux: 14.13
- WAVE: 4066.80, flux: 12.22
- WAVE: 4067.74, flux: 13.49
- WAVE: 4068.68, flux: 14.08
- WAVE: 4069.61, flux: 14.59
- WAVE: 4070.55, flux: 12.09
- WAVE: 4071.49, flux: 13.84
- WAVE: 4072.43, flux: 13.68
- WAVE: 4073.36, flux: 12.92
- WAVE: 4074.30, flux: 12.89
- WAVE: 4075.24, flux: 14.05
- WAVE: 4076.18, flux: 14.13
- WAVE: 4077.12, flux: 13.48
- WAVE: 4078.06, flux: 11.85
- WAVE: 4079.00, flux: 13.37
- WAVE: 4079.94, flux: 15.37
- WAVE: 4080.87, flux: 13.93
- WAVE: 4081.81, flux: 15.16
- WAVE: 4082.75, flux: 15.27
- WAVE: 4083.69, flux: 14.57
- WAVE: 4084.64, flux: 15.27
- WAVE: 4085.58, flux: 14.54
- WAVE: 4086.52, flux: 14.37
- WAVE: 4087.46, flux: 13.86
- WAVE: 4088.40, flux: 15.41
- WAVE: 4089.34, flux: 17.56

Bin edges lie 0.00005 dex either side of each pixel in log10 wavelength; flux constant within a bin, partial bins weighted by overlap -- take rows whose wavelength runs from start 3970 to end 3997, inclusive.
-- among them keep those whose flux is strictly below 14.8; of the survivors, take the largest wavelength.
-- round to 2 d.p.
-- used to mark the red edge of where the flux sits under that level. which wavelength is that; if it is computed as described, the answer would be 3996.26 angstroms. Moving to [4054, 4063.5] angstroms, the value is 4063.06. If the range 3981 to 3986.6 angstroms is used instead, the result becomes 3986.15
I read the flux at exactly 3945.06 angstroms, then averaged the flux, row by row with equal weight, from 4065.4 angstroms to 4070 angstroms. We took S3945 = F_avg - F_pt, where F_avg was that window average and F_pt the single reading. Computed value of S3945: -2.2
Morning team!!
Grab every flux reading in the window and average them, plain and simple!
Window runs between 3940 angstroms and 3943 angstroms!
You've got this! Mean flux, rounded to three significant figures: 14.2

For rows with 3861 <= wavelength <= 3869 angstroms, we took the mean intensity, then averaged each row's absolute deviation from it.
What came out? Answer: 1.21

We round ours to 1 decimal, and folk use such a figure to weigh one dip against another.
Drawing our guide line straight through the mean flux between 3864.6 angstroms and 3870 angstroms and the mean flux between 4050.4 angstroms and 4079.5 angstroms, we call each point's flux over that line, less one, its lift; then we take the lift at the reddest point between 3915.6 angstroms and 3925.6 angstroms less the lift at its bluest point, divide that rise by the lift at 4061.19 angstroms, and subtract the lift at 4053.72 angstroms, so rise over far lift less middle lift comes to 0.3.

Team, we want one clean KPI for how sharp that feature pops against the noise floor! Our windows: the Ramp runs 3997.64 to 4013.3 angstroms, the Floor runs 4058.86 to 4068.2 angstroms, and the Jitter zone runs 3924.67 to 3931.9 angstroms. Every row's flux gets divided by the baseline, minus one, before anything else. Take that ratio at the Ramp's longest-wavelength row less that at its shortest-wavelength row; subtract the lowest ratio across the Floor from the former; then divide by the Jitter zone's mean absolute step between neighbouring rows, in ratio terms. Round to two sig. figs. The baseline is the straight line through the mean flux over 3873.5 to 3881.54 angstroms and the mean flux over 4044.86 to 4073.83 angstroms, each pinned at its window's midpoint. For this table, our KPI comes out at -0.53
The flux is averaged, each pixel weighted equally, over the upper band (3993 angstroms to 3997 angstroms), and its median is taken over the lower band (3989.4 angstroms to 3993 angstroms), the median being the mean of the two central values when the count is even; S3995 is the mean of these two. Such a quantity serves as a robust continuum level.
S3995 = 13.3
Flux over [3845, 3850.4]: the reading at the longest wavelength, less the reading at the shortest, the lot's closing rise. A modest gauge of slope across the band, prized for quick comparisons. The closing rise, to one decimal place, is 1.3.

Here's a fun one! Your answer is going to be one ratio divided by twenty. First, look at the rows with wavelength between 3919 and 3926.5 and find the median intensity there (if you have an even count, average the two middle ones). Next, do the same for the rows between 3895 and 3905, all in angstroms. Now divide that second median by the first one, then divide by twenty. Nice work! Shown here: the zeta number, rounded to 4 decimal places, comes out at 0.0514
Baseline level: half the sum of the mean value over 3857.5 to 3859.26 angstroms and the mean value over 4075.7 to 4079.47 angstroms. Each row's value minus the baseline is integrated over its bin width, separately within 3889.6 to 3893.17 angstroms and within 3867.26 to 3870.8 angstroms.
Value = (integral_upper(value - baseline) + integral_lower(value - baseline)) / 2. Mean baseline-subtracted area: 11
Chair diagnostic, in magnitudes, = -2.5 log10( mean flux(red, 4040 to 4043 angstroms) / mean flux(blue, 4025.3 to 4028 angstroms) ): 0.04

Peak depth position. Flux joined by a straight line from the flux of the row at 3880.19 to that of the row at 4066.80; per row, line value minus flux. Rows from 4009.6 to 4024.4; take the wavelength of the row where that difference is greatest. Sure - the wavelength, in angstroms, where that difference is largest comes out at 4013.78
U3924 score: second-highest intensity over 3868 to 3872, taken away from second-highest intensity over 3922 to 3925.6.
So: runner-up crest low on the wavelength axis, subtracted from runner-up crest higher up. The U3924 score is -7.0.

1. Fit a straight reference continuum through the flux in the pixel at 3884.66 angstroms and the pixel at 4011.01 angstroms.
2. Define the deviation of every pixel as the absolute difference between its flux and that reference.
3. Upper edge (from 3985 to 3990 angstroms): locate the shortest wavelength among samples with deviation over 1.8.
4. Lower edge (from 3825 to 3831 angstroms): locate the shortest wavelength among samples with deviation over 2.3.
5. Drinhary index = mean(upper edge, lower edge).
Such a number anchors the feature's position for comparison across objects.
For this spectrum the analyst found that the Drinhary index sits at 3905.2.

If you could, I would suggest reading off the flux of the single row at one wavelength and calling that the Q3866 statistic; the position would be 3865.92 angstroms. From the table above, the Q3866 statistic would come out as 18.71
